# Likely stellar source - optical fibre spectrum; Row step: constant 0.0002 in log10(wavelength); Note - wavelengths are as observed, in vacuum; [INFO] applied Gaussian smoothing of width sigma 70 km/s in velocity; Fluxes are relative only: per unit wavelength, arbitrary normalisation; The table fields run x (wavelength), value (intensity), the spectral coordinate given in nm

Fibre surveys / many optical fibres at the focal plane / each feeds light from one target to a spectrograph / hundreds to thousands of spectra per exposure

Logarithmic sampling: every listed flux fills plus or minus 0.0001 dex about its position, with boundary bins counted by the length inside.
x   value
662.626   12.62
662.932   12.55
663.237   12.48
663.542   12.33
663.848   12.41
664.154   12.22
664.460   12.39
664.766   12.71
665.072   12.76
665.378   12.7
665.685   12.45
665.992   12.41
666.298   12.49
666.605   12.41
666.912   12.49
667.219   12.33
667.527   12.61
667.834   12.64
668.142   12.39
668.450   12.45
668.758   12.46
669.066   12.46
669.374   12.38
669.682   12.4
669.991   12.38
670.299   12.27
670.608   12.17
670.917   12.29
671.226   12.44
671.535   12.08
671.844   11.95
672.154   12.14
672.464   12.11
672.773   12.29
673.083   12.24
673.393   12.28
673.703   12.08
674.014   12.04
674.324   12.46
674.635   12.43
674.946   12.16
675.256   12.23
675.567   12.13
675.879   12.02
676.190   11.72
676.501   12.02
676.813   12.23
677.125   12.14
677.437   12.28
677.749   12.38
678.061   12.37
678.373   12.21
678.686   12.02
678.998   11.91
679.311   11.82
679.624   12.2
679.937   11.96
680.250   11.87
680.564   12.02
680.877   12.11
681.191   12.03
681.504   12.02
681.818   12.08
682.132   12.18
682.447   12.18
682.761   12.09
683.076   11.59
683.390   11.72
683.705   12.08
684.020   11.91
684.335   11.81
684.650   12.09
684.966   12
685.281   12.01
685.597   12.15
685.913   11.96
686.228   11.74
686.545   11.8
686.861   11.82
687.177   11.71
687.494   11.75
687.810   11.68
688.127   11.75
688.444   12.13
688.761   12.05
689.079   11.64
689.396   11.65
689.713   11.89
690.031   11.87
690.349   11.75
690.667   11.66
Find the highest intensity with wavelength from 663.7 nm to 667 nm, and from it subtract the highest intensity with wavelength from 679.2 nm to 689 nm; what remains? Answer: 0.56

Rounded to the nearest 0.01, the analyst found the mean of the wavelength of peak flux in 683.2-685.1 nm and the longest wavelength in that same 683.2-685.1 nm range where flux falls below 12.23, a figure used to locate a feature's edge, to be 684.81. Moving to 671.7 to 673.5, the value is 672.62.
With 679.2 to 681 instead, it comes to 680.25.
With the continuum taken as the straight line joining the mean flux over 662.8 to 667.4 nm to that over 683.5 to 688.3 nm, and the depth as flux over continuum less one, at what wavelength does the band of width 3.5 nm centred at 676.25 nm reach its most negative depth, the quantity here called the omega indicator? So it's 676.190 nm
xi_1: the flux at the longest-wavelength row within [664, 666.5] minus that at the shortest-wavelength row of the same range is 0.3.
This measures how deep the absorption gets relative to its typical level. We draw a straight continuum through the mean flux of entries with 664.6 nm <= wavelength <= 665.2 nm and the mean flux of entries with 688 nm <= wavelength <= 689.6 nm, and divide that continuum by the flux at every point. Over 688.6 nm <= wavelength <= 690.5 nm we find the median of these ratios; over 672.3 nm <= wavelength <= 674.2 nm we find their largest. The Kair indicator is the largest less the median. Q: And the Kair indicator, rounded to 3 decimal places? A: 0.031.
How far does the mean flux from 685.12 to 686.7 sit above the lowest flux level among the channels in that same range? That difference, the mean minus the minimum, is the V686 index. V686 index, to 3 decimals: 0.192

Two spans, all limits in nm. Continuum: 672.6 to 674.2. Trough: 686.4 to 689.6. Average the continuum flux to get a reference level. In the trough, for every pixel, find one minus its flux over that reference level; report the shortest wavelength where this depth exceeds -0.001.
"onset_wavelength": 686.545 nm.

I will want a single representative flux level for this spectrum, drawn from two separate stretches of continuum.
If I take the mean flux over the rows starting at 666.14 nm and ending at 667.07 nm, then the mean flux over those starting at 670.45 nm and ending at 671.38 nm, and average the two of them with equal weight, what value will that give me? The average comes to 12.4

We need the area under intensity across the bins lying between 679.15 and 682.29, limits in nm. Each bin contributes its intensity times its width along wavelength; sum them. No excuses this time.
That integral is 38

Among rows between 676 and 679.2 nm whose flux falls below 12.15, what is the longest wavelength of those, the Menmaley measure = 678.998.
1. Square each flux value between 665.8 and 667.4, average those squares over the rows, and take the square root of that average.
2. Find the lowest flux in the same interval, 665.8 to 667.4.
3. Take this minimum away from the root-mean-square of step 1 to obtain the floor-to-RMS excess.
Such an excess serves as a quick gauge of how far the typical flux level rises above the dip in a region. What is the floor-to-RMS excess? 0.10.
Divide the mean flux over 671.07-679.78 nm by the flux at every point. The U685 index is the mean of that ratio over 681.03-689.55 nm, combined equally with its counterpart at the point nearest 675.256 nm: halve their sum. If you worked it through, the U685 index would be 1.007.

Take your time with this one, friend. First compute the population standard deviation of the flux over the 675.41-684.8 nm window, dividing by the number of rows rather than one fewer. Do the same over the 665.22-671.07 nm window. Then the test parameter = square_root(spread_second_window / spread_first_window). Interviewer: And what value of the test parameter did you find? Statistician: 0.82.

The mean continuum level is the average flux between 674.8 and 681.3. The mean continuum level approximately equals 12.1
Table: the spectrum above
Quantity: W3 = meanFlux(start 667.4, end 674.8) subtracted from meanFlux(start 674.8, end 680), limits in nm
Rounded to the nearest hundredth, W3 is -0.20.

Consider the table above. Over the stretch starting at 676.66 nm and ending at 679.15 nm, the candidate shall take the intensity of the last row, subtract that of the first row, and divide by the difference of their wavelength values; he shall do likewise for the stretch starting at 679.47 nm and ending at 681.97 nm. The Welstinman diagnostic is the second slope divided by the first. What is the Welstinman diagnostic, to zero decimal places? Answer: 0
